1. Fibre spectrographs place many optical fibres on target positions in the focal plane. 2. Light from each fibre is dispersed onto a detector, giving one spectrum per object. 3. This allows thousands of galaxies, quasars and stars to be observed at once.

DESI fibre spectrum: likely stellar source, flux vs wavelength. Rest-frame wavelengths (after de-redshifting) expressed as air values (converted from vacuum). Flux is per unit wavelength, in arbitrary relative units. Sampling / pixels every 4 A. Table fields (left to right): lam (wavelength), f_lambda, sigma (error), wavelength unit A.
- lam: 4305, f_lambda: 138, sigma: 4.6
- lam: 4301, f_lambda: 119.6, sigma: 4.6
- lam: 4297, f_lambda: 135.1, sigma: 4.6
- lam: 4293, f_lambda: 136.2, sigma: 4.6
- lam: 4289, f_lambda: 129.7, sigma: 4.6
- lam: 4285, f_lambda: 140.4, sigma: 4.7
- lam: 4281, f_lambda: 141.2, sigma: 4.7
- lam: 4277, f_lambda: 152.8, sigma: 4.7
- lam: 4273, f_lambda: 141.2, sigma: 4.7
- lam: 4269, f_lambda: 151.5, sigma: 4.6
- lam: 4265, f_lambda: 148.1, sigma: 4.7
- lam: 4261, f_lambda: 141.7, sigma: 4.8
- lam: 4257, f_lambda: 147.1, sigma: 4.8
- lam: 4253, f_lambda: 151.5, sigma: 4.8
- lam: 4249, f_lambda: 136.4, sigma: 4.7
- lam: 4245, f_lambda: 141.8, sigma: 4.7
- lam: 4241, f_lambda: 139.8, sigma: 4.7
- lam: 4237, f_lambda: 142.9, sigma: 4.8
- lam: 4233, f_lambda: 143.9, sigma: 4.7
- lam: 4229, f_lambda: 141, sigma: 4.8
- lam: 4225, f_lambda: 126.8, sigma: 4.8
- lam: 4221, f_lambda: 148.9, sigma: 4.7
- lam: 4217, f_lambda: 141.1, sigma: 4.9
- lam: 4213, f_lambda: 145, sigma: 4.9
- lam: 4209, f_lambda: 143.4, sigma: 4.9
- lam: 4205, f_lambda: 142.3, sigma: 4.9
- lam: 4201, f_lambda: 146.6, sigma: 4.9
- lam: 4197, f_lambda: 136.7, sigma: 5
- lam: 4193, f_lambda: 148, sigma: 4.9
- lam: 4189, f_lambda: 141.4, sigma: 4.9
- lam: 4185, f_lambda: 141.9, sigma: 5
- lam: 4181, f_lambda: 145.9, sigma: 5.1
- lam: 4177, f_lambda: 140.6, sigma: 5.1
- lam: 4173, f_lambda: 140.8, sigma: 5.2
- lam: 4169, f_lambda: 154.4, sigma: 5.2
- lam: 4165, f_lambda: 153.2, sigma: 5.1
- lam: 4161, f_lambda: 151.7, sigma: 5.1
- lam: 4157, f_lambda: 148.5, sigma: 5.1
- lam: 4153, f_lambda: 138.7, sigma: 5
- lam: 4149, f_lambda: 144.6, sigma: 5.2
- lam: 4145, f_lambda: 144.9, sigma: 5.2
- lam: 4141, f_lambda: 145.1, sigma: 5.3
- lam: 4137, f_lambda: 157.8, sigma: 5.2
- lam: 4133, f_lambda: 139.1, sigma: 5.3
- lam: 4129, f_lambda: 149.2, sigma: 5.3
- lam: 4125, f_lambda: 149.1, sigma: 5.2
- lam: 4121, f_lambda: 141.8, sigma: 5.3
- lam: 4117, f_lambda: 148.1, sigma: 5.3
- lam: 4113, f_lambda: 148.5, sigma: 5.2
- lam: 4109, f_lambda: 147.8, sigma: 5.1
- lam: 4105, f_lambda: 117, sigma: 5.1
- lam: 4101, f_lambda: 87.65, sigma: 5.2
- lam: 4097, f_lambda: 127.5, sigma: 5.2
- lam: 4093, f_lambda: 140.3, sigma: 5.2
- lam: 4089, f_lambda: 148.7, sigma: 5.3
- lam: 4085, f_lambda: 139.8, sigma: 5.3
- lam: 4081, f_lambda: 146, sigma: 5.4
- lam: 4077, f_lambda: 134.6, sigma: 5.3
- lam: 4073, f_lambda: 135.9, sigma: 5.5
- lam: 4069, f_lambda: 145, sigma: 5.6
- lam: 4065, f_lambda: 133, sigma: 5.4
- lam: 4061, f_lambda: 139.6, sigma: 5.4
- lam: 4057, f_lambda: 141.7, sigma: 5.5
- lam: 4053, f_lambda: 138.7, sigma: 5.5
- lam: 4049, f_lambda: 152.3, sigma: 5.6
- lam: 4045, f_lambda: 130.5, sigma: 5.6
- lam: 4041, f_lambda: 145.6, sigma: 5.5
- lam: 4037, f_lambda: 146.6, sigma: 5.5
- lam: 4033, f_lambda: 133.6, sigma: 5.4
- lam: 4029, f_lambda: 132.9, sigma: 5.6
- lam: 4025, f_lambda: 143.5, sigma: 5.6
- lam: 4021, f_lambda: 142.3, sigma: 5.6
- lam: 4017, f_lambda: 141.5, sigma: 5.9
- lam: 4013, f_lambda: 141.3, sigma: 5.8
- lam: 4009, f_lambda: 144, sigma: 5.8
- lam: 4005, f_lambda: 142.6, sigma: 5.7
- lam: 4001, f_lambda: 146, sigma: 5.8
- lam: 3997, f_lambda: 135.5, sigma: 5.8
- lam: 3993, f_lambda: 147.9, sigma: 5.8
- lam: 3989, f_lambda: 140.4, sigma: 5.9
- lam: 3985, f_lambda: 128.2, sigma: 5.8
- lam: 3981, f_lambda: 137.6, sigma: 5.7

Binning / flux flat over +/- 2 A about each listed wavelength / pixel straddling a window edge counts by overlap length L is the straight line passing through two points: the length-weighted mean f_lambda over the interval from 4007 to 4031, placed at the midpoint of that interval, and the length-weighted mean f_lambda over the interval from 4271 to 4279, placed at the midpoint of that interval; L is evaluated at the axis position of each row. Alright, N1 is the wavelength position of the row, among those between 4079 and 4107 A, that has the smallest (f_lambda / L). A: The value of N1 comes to 4101 A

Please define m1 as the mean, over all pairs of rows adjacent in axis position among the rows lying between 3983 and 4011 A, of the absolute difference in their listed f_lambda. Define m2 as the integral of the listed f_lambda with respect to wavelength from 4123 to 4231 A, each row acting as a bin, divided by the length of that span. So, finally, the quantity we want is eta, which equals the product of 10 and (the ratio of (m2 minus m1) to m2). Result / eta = 9.45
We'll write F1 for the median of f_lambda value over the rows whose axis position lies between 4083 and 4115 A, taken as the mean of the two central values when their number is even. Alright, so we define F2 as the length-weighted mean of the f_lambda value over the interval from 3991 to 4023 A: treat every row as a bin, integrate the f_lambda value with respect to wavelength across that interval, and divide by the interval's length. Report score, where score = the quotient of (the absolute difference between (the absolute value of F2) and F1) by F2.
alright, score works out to 0.018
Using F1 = 140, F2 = 143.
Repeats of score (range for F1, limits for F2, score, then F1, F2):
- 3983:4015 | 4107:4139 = 0.039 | 142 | 148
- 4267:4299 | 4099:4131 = 0.034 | 141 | 136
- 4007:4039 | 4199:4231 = 0.000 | 142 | 142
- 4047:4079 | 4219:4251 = 0.007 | 139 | 140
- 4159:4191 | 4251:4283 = 0.020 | 144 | 147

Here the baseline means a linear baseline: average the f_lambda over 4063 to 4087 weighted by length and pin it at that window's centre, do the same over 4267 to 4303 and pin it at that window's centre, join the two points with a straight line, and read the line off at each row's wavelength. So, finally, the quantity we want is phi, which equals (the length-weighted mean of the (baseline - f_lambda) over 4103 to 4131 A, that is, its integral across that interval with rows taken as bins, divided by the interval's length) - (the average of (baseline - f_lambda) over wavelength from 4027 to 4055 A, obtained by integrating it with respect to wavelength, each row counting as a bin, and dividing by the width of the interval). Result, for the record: -3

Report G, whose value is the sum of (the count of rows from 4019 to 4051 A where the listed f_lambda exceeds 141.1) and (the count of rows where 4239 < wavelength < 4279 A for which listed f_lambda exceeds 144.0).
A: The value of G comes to 10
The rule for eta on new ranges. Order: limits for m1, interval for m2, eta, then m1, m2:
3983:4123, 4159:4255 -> 9.35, 9.3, 144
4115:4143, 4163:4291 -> 9.36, 9.2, 143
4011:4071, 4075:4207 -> 9.49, 7.3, 142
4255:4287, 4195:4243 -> 9.50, 7.1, 142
